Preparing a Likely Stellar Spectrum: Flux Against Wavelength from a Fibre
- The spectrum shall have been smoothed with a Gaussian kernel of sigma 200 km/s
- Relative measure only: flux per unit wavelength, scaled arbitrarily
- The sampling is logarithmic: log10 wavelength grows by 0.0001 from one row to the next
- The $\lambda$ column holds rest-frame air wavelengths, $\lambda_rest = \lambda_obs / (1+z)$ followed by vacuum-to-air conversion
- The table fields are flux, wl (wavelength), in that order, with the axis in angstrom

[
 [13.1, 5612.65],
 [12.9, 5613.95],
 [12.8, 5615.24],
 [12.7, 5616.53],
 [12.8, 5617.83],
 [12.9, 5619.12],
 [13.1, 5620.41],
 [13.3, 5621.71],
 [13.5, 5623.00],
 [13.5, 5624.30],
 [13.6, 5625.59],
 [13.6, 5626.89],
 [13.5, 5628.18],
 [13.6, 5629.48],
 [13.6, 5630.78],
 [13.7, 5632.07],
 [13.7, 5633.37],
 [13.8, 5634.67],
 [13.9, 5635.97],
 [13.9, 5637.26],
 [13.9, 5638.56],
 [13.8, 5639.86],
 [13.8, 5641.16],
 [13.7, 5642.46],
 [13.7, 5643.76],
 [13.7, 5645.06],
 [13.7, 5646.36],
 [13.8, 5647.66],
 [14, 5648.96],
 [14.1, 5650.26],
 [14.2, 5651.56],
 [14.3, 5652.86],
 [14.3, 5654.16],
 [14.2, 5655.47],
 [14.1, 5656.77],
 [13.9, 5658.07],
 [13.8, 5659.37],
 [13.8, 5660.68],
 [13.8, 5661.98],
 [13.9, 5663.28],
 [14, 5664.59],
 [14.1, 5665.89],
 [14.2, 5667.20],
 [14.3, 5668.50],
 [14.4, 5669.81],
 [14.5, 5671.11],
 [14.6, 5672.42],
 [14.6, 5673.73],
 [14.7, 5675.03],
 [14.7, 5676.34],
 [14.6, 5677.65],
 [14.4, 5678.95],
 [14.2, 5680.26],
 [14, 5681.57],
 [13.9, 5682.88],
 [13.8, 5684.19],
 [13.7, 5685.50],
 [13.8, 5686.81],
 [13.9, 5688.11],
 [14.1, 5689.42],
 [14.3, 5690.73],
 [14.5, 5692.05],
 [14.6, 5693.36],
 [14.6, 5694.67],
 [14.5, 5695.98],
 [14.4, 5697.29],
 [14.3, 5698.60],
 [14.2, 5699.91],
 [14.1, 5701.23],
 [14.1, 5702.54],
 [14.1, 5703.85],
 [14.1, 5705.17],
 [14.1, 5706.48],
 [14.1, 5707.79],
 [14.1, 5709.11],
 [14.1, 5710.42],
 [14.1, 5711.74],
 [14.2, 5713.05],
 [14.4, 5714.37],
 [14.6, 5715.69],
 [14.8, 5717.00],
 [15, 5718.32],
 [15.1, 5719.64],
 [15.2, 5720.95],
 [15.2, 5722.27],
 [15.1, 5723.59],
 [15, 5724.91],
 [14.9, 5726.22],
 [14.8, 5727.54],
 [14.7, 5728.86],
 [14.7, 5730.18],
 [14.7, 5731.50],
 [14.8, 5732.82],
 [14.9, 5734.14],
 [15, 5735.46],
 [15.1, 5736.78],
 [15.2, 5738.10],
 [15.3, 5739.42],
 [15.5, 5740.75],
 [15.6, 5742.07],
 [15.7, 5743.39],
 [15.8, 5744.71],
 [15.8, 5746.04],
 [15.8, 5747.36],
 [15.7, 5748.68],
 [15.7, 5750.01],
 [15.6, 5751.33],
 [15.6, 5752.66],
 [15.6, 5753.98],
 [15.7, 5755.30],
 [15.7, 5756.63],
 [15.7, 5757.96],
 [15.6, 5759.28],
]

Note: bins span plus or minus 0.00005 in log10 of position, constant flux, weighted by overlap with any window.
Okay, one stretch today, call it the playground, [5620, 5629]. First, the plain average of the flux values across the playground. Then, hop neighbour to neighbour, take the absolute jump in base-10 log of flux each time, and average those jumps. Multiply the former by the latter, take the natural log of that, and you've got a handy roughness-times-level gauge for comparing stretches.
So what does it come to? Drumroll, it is -3.13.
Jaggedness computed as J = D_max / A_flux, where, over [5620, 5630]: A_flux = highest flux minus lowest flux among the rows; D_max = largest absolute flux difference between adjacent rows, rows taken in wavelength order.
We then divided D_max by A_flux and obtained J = 0.40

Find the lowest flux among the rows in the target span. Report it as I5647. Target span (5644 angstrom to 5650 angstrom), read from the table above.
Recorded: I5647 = 13.7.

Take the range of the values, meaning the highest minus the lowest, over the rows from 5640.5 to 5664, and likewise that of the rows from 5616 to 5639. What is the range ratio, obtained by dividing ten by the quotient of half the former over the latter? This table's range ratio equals 40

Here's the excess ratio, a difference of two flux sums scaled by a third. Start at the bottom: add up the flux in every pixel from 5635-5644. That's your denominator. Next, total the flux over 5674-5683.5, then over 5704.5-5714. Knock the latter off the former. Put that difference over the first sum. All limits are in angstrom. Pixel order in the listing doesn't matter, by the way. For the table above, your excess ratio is 0.02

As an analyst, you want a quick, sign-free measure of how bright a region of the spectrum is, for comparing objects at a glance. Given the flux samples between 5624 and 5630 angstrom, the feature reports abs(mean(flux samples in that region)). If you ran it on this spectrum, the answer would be 13.6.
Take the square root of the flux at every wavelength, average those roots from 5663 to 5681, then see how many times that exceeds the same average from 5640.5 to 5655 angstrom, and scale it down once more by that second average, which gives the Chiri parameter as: 0.272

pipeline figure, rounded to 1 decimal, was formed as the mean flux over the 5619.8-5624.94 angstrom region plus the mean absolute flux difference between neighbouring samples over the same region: 13.5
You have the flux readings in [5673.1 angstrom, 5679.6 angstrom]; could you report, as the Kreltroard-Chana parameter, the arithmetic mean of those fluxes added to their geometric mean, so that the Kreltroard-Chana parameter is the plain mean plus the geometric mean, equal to 29.2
